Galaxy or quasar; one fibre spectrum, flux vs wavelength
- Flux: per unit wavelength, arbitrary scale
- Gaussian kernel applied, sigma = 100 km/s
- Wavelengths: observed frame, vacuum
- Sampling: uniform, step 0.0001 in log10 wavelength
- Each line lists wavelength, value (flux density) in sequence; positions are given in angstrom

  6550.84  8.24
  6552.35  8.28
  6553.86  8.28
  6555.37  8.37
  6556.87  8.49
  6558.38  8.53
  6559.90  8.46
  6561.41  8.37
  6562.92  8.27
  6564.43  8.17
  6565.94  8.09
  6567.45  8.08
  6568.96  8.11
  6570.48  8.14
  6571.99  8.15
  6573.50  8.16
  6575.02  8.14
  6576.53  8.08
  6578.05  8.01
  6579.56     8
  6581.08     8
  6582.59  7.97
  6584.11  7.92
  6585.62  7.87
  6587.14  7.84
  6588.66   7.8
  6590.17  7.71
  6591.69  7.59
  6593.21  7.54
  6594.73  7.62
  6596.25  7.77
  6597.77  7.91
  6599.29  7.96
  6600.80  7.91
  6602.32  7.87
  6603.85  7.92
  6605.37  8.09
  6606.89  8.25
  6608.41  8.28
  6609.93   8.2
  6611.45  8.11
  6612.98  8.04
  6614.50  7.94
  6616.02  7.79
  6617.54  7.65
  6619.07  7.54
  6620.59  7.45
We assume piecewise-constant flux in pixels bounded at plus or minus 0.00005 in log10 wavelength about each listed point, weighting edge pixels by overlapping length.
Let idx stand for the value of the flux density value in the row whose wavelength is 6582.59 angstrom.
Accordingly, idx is 7.97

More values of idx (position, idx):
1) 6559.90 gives 8.46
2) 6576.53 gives 8.08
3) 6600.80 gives 7.91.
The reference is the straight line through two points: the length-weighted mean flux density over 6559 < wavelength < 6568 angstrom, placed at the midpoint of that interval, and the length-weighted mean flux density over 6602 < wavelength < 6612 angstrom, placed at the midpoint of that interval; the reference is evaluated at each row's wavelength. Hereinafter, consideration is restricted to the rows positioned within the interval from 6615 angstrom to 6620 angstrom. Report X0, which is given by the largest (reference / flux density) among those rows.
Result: 1.07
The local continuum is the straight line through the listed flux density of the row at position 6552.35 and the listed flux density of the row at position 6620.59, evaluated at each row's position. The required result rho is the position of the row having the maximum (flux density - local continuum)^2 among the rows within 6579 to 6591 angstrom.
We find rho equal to 6590.17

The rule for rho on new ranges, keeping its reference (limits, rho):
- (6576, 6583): 6576.53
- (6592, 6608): 6606.89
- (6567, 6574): 6573.50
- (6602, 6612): 6608.41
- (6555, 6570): 6558.38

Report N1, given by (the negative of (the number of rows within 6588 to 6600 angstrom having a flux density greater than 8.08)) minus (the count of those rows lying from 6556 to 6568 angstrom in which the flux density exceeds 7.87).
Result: -8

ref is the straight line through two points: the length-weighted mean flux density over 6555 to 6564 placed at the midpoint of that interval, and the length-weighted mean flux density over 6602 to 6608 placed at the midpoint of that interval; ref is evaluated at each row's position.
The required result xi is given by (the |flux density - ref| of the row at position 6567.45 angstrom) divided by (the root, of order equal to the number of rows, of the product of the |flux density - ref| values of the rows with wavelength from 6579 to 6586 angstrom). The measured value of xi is 1.0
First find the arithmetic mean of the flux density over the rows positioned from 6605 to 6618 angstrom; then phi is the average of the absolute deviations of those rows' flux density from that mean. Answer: 0.164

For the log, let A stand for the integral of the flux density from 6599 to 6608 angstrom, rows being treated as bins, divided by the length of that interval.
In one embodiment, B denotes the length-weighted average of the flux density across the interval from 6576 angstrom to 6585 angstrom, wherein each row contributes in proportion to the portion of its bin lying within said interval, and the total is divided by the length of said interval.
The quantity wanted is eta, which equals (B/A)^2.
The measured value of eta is 0.99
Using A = 8.02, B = 8.0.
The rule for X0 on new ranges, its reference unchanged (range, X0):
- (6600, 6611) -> 1.03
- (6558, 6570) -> 1.02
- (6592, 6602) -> 1.08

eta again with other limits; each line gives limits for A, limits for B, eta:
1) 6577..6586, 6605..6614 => 1.05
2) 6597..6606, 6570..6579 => 1.04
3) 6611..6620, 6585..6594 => 0.97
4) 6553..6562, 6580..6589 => 0.88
